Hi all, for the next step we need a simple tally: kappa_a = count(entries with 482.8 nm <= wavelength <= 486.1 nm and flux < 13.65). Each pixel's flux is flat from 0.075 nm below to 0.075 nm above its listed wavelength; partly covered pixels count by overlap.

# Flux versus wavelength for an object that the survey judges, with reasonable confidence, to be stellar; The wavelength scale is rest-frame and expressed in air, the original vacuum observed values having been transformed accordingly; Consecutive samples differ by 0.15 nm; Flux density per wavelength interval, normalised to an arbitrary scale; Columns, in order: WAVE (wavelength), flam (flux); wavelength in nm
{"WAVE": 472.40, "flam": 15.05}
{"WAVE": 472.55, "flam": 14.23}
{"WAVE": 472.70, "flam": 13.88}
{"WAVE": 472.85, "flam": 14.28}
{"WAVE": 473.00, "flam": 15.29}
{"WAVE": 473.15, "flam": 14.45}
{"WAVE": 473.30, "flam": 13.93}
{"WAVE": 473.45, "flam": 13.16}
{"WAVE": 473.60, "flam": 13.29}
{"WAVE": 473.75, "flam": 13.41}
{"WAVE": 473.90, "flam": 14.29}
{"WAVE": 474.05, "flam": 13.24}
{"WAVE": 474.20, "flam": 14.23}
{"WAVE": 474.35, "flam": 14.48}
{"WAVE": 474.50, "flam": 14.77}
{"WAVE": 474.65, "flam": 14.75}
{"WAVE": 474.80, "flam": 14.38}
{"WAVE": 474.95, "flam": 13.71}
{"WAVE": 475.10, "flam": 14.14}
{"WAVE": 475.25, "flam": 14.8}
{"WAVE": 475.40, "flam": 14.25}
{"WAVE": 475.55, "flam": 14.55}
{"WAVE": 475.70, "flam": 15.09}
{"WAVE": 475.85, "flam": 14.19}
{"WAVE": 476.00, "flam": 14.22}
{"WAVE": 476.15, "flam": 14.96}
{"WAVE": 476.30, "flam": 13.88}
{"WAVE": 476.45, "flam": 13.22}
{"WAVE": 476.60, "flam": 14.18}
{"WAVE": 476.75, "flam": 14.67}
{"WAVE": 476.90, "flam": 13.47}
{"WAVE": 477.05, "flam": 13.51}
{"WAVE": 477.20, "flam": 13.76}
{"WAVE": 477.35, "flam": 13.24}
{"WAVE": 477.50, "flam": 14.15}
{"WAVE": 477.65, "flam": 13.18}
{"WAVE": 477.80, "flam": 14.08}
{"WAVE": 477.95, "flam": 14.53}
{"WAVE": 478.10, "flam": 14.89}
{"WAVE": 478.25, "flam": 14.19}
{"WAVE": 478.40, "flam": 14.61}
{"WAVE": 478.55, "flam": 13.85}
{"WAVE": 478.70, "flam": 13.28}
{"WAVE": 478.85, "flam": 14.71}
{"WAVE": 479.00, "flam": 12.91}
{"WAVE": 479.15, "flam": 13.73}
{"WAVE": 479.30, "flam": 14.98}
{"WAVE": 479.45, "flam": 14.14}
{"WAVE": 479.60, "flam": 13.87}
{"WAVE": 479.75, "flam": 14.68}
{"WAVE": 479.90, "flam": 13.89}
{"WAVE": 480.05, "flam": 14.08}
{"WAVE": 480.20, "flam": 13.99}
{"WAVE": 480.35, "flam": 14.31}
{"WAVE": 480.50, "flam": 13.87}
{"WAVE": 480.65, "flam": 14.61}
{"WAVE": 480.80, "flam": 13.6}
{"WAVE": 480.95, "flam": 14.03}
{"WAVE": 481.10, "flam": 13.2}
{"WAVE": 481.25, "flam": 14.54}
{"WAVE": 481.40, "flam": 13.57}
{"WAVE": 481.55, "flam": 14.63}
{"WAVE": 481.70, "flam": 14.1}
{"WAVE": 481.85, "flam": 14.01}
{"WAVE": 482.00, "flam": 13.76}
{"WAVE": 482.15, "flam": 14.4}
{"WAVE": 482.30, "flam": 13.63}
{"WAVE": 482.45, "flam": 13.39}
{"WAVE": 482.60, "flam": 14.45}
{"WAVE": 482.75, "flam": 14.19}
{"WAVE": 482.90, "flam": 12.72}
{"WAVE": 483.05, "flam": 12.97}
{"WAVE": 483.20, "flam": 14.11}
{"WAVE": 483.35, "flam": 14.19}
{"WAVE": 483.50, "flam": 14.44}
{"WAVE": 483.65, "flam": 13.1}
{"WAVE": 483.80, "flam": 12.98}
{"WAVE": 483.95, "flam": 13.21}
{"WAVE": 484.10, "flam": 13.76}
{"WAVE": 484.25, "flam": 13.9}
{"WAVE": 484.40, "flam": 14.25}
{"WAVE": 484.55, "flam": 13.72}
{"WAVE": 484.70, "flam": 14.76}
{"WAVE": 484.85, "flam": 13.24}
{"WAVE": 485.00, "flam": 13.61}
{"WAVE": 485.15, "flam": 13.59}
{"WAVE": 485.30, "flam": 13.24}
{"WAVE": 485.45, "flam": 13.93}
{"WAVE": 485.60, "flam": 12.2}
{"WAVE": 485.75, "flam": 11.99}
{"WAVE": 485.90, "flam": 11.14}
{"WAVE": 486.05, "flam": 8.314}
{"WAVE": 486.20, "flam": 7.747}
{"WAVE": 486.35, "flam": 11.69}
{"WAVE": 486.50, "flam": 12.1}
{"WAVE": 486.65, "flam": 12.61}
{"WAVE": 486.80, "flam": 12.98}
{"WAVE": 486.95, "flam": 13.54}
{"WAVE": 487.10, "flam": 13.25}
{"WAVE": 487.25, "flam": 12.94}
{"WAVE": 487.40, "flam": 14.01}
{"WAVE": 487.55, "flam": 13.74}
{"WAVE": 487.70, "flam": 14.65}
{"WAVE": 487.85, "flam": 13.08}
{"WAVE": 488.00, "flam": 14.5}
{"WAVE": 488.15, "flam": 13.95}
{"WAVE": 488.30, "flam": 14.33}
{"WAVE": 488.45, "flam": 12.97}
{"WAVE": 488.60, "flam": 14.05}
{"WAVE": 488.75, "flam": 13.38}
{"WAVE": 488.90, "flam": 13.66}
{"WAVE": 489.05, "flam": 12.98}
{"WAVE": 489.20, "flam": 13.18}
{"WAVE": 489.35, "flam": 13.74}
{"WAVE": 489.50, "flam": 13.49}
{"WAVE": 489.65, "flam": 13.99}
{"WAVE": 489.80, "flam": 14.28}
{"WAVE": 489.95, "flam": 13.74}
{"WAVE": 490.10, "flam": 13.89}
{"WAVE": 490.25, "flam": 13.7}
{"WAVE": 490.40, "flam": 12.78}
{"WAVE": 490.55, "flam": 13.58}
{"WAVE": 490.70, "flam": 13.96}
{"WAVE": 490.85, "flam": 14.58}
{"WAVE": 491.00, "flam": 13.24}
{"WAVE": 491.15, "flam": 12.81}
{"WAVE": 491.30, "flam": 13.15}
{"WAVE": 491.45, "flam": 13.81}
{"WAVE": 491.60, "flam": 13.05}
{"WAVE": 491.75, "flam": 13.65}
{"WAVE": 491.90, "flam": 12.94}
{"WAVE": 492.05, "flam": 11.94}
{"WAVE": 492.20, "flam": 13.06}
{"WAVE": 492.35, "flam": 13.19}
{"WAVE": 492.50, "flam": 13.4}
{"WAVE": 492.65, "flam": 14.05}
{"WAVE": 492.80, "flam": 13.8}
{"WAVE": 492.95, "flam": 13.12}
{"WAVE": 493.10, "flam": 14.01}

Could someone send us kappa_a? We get 13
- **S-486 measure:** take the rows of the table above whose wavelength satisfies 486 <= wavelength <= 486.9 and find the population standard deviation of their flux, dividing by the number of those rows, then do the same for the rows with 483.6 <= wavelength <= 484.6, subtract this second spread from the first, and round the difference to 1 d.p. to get 1.6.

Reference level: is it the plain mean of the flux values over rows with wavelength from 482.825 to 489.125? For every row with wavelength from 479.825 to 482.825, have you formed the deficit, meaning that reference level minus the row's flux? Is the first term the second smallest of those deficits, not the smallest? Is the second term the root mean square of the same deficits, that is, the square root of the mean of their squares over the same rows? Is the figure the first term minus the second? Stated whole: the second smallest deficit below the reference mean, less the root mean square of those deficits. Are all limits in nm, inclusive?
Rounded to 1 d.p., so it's -2.4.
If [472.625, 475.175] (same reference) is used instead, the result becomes -2.8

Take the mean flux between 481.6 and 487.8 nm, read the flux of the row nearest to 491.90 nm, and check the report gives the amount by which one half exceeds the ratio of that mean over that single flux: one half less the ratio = -0.519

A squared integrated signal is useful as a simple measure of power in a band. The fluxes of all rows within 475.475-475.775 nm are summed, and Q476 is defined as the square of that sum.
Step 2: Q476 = 879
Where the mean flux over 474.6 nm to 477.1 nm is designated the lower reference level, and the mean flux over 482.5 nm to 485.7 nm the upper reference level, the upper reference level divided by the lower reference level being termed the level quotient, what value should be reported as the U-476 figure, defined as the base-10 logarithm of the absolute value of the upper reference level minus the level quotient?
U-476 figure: 1.103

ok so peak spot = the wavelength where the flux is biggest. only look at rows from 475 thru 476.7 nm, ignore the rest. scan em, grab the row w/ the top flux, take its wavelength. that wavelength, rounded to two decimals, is 475.70 nm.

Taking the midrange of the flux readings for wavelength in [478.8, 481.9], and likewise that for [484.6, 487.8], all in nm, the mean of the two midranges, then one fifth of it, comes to 2.52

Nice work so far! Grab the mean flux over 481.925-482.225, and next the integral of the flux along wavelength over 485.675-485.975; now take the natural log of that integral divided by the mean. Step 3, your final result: -1.40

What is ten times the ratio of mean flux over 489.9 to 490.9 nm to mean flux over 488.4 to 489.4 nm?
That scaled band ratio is 10.2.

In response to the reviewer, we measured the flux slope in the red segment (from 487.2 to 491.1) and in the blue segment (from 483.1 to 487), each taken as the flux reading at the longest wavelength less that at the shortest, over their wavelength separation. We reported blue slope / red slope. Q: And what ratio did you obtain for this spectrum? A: -1.9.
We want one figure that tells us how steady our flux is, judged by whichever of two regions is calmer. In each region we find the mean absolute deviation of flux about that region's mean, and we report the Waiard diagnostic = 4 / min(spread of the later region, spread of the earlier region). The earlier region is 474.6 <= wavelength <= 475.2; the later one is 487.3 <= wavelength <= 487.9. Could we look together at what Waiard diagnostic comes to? 12.5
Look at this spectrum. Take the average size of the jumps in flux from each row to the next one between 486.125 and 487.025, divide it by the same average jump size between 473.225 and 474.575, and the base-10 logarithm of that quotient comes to 0.32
